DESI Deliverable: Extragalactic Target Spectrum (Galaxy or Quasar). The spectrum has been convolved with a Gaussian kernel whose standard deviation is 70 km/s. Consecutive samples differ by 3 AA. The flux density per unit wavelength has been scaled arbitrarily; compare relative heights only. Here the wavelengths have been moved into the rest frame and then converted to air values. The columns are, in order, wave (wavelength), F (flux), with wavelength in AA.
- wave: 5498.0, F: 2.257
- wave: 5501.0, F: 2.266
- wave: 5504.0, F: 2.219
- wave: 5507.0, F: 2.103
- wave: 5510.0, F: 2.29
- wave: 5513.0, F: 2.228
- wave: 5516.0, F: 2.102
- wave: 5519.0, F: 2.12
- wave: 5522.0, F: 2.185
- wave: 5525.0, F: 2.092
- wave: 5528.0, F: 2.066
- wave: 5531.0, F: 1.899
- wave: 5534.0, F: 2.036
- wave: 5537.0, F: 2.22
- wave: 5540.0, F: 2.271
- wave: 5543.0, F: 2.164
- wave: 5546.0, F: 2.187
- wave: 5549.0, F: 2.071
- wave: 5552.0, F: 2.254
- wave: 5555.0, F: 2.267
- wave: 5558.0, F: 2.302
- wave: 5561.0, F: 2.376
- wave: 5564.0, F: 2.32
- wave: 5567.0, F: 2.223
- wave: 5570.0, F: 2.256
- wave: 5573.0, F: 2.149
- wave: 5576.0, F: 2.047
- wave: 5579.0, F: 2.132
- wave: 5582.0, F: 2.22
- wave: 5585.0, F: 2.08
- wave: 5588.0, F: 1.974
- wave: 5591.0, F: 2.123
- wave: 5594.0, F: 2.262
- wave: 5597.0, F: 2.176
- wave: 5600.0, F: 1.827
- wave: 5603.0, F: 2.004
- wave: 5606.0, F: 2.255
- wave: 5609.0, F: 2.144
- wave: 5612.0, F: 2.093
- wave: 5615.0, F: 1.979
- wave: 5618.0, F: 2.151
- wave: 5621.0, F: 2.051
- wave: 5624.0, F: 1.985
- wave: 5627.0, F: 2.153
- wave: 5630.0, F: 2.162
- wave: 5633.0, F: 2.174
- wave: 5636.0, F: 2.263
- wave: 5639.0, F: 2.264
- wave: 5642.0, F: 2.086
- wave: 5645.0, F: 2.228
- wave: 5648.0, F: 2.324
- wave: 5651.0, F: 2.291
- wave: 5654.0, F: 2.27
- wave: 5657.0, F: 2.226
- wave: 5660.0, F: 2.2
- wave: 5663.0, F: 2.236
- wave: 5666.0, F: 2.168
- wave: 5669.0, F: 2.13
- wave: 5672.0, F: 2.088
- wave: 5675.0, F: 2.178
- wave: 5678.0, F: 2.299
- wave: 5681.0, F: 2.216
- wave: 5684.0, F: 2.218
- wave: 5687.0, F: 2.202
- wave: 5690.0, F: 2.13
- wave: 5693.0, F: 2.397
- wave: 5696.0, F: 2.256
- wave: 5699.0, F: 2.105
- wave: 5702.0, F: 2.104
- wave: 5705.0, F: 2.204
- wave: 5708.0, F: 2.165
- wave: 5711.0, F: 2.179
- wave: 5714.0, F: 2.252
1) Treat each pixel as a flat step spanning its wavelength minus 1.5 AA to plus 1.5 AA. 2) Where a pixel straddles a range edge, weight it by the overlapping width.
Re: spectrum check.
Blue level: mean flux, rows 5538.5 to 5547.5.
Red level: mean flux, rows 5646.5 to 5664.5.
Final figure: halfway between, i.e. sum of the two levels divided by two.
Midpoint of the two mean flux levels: 2.23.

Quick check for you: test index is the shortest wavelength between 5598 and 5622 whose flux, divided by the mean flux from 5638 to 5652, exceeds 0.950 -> 5606.0 AA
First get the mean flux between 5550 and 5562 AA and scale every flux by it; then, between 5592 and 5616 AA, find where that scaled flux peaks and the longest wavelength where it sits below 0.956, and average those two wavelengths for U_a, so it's 5604.5 AA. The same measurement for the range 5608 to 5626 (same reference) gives 5621.0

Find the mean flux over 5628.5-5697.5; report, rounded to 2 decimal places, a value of 2.22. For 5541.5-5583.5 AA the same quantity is 2.21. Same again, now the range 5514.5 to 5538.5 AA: 2.09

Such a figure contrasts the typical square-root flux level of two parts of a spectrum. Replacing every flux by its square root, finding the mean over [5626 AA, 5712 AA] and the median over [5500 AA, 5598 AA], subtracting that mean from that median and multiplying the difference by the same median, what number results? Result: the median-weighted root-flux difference -0.009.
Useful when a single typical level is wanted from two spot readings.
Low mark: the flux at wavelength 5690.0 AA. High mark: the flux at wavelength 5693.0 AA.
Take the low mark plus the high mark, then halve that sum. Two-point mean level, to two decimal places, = 2.26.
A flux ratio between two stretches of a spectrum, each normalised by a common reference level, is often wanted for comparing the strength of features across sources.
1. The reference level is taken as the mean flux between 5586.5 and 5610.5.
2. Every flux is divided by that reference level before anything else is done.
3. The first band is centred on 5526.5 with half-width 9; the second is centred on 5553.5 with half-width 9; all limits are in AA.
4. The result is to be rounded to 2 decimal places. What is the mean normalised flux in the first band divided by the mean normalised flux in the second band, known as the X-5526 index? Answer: 0.92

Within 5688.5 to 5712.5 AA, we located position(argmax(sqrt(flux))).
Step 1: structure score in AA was 5693.0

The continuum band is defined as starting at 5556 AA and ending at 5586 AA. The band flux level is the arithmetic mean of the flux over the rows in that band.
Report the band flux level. 2.21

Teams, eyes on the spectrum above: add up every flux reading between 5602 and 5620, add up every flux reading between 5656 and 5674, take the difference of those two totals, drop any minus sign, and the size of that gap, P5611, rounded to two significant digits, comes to 0.42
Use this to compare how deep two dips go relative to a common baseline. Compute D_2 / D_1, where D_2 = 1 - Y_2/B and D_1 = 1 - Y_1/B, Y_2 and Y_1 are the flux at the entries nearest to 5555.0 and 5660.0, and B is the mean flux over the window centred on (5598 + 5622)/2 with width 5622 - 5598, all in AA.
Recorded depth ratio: 1.5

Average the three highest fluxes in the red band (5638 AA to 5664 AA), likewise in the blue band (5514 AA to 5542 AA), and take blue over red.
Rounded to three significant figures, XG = 0.970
